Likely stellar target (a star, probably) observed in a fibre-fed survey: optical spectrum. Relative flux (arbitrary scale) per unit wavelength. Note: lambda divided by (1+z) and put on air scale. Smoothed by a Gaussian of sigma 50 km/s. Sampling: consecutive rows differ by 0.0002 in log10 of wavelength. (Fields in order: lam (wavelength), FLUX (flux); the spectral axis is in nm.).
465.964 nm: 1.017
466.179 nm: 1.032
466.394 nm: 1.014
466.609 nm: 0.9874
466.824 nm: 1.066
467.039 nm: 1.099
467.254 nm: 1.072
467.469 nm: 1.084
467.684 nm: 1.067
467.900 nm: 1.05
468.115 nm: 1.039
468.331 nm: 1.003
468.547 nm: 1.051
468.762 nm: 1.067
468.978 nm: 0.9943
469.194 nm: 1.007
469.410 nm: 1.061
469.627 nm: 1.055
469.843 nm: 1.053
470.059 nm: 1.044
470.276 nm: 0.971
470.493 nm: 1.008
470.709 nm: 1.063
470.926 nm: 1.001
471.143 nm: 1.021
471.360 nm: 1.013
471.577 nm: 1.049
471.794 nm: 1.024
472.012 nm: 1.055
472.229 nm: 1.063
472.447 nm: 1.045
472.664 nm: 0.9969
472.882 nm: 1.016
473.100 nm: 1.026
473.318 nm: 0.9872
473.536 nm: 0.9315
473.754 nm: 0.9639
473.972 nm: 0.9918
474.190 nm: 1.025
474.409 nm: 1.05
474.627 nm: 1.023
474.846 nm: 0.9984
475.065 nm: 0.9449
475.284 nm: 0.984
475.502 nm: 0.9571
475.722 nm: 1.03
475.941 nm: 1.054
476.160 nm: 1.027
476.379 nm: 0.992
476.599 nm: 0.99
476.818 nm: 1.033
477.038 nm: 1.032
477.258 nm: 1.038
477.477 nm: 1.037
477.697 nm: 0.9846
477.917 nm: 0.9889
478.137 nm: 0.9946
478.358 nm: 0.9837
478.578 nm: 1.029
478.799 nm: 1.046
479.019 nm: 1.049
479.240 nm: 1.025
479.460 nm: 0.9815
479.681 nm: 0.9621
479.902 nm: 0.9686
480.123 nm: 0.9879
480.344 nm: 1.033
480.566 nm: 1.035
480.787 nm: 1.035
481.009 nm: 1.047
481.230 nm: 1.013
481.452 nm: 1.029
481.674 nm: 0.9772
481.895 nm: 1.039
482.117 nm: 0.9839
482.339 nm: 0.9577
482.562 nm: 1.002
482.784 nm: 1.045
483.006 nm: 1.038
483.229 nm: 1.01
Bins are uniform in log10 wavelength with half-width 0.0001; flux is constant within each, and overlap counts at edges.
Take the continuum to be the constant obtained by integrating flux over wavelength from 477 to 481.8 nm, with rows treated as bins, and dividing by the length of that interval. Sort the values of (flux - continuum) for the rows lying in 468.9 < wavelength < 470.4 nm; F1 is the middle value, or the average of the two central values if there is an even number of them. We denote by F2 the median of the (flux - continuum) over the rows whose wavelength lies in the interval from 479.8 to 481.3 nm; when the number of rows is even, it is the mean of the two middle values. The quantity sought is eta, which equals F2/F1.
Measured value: 0.7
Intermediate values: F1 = 0.0315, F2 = 0.020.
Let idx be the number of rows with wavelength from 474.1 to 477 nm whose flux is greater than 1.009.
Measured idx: 7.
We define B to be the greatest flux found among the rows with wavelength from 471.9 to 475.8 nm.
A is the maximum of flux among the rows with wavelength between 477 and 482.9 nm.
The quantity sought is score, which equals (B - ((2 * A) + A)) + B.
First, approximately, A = 1.049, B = 1.063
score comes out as -1.02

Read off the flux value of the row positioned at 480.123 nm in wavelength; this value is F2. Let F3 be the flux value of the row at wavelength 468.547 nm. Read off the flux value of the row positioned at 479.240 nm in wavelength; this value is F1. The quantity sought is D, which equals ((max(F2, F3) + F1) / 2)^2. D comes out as 1.08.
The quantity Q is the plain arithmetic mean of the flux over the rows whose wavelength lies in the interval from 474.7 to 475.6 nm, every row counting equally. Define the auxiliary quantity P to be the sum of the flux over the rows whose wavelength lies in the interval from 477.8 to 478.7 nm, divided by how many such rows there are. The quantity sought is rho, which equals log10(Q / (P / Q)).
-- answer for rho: -0.025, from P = 1.00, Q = 0.97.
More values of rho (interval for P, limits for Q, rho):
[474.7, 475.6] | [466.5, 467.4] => 0.060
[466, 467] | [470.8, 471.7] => 0.007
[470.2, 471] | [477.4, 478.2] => -0.004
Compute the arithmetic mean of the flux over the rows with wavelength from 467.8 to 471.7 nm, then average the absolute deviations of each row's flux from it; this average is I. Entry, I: 0.0251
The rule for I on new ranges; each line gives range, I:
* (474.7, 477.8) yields 0.0286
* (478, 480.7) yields 0.0282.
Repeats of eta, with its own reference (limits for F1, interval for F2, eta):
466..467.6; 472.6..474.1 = -0.4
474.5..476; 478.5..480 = -0.9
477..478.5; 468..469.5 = -1.5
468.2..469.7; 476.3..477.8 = 0.5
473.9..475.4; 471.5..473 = -2.3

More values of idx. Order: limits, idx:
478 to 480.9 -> 7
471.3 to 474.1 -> 8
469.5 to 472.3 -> 10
